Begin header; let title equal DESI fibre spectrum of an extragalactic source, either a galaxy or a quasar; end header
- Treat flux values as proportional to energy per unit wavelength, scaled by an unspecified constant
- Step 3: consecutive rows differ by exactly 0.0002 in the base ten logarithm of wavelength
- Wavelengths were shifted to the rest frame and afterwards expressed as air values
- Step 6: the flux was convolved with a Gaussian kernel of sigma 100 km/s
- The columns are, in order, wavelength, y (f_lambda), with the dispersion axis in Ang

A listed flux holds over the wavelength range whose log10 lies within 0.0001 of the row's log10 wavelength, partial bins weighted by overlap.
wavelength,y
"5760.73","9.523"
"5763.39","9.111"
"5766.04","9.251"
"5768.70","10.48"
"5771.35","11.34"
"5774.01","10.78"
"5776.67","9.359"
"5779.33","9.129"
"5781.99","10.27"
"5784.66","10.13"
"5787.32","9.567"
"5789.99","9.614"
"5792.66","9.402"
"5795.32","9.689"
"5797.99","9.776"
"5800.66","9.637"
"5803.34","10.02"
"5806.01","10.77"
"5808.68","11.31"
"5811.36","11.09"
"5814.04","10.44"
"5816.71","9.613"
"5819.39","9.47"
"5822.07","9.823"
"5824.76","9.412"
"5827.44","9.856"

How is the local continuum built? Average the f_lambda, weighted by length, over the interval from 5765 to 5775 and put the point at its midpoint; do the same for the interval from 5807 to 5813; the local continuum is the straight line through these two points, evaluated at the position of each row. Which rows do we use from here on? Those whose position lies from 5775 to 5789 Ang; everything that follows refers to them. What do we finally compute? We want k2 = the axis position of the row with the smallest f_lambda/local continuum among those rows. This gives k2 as 5779.33 Ang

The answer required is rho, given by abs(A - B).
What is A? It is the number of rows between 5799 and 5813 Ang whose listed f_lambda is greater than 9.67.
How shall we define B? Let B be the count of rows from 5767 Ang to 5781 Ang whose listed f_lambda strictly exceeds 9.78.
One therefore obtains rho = 1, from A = 4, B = 3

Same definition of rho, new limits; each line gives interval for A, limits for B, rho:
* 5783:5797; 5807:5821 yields 1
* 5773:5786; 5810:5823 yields 0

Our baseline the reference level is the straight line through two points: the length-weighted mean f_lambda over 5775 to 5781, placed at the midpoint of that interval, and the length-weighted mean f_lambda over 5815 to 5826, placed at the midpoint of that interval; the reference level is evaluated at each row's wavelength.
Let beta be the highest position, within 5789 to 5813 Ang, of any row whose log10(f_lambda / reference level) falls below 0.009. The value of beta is 5800.66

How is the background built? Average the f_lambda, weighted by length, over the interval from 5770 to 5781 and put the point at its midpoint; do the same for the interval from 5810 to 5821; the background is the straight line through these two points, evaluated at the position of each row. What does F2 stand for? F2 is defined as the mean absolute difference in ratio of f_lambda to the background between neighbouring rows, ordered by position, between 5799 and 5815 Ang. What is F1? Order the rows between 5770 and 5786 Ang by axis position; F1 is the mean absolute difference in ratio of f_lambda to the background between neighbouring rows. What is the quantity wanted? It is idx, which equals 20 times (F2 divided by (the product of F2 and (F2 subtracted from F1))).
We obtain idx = 1079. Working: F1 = 0.07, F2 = 0.050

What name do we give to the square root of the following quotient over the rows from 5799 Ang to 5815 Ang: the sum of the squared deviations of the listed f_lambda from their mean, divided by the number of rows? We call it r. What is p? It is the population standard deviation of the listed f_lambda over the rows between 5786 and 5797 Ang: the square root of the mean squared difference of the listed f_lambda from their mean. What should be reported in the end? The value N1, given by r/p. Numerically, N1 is 5.55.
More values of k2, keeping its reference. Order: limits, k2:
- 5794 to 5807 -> 5800.66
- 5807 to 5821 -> 5819.39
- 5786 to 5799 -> 5792.66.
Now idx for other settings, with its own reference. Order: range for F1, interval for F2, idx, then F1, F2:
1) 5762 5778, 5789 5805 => 328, 0.08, 0.022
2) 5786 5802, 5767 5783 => -296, 0.02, 0.083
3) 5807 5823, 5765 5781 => -483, 0.04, 0.085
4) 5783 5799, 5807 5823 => -1021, 0.02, 0.043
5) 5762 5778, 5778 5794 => 482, 0.08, 0.041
